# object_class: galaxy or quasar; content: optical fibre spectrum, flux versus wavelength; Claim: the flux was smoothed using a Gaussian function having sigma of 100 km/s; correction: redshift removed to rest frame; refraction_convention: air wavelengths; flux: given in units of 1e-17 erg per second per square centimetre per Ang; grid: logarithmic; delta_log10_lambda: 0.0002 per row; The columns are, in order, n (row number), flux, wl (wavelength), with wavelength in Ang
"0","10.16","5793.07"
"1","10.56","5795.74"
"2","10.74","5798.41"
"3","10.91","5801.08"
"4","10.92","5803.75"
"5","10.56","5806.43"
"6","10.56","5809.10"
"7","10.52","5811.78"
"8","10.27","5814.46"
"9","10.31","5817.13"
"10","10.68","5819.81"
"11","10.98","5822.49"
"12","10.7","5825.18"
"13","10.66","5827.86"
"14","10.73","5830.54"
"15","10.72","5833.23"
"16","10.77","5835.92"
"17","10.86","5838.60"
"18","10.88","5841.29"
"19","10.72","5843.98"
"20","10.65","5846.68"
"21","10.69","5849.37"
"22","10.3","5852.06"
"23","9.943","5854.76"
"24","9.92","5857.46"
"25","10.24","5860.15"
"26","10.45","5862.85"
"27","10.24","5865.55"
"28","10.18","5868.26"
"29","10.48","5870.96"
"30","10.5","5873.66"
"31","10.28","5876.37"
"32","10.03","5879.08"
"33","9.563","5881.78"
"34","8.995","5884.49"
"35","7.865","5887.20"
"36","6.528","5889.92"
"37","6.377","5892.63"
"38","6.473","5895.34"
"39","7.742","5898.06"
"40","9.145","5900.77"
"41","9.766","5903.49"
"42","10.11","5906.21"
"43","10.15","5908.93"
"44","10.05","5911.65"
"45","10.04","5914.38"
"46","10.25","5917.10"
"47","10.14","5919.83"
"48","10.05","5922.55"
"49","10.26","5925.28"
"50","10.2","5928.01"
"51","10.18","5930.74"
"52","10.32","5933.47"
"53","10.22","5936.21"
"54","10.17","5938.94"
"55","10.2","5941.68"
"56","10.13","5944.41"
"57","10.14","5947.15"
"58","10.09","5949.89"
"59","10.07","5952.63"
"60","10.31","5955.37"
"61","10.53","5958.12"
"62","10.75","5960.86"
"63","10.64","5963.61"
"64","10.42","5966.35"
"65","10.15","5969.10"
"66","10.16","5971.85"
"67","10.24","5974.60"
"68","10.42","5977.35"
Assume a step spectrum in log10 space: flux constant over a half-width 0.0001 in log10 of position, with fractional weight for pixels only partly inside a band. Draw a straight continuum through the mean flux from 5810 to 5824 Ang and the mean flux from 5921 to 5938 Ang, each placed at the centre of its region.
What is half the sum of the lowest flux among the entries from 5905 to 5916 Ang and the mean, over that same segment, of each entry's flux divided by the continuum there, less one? 5.0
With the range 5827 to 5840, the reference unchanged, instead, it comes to 5.3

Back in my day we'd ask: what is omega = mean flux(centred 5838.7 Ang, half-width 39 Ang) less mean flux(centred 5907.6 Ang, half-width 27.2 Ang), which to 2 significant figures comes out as 1.3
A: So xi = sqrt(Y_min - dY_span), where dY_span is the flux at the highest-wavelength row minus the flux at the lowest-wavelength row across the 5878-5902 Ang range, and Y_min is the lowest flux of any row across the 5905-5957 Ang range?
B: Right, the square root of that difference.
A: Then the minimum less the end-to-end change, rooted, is 3.3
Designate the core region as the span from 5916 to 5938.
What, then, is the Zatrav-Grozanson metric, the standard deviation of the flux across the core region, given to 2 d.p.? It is 0.08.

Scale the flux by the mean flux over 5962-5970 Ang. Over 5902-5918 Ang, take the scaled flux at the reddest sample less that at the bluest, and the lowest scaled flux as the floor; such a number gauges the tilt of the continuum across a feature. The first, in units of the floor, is 0.050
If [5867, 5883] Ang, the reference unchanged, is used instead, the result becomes -0.065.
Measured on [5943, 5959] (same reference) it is 0.040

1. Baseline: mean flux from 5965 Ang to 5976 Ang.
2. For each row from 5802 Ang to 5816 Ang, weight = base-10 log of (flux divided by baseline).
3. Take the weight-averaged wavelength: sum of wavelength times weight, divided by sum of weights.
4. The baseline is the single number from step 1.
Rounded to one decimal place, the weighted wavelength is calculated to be 5806.9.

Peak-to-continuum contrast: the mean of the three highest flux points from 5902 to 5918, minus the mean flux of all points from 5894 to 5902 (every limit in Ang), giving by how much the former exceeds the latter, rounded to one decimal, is 2.4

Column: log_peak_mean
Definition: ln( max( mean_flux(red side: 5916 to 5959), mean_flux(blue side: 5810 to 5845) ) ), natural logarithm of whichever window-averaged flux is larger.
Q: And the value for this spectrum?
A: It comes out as 2.37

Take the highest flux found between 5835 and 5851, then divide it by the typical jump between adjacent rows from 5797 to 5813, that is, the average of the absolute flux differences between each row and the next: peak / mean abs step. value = 94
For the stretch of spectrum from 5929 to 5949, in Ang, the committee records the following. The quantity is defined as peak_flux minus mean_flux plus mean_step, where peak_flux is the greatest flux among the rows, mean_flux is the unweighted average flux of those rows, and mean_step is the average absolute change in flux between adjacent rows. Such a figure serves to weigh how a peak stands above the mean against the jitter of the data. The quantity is 0.2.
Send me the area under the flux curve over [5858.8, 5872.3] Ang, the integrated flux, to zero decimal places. 139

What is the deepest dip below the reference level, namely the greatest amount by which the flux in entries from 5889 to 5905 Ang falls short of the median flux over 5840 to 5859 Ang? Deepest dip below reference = 4.3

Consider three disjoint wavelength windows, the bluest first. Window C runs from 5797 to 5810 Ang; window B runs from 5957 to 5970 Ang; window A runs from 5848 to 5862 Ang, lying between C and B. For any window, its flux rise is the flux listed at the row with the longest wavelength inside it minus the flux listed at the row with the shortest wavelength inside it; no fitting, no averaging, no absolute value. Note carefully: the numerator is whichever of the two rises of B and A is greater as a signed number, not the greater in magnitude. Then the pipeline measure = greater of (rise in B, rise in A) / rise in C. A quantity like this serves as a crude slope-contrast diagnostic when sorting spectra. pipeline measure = 2.1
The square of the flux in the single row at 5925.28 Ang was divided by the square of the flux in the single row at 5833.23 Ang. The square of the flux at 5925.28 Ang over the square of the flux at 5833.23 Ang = 0.92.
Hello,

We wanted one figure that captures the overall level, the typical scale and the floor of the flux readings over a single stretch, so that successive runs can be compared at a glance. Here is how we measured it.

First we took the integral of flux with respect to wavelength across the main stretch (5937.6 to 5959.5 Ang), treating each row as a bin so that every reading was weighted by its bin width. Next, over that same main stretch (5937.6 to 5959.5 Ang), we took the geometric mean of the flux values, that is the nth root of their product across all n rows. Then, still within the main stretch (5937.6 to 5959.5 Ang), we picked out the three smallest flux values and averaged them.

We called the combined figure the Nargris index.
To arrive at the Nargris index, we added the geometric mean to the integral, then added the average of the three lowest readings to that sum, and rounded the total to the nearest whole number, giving 244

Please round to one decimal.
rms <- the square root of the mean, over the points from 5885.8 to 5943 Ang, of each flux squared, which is 9.4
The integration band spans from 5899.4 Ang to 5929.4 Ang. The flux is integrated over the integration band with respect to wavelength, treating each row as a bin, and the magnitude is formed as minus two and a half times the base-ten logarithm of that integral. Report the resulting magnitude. -6.2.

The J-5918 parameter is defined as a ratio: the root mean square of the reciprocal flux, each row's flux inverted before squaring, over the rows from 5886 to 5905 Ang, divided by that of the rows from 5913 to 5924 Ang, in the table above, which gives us 1.36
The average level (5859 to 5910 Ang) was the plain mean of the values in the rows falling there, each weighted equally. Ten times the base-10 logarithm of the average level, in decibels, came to 9.6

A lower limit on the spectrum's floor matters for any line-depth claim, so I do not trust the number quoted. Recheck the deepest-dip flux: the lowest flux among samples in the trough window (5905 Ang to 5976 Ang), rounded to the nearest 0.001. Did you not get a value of 10.040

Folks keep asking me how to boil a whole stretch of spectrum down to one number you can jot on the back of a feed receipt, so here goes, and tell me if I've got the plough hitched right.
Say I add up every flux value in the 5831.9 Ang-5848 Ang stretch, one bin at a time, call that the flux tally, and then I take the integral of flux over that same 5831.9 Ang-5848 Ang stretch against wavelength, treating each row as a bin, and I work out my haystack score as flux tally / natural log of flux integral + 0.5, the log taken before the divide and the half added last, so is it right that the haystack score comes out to 13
